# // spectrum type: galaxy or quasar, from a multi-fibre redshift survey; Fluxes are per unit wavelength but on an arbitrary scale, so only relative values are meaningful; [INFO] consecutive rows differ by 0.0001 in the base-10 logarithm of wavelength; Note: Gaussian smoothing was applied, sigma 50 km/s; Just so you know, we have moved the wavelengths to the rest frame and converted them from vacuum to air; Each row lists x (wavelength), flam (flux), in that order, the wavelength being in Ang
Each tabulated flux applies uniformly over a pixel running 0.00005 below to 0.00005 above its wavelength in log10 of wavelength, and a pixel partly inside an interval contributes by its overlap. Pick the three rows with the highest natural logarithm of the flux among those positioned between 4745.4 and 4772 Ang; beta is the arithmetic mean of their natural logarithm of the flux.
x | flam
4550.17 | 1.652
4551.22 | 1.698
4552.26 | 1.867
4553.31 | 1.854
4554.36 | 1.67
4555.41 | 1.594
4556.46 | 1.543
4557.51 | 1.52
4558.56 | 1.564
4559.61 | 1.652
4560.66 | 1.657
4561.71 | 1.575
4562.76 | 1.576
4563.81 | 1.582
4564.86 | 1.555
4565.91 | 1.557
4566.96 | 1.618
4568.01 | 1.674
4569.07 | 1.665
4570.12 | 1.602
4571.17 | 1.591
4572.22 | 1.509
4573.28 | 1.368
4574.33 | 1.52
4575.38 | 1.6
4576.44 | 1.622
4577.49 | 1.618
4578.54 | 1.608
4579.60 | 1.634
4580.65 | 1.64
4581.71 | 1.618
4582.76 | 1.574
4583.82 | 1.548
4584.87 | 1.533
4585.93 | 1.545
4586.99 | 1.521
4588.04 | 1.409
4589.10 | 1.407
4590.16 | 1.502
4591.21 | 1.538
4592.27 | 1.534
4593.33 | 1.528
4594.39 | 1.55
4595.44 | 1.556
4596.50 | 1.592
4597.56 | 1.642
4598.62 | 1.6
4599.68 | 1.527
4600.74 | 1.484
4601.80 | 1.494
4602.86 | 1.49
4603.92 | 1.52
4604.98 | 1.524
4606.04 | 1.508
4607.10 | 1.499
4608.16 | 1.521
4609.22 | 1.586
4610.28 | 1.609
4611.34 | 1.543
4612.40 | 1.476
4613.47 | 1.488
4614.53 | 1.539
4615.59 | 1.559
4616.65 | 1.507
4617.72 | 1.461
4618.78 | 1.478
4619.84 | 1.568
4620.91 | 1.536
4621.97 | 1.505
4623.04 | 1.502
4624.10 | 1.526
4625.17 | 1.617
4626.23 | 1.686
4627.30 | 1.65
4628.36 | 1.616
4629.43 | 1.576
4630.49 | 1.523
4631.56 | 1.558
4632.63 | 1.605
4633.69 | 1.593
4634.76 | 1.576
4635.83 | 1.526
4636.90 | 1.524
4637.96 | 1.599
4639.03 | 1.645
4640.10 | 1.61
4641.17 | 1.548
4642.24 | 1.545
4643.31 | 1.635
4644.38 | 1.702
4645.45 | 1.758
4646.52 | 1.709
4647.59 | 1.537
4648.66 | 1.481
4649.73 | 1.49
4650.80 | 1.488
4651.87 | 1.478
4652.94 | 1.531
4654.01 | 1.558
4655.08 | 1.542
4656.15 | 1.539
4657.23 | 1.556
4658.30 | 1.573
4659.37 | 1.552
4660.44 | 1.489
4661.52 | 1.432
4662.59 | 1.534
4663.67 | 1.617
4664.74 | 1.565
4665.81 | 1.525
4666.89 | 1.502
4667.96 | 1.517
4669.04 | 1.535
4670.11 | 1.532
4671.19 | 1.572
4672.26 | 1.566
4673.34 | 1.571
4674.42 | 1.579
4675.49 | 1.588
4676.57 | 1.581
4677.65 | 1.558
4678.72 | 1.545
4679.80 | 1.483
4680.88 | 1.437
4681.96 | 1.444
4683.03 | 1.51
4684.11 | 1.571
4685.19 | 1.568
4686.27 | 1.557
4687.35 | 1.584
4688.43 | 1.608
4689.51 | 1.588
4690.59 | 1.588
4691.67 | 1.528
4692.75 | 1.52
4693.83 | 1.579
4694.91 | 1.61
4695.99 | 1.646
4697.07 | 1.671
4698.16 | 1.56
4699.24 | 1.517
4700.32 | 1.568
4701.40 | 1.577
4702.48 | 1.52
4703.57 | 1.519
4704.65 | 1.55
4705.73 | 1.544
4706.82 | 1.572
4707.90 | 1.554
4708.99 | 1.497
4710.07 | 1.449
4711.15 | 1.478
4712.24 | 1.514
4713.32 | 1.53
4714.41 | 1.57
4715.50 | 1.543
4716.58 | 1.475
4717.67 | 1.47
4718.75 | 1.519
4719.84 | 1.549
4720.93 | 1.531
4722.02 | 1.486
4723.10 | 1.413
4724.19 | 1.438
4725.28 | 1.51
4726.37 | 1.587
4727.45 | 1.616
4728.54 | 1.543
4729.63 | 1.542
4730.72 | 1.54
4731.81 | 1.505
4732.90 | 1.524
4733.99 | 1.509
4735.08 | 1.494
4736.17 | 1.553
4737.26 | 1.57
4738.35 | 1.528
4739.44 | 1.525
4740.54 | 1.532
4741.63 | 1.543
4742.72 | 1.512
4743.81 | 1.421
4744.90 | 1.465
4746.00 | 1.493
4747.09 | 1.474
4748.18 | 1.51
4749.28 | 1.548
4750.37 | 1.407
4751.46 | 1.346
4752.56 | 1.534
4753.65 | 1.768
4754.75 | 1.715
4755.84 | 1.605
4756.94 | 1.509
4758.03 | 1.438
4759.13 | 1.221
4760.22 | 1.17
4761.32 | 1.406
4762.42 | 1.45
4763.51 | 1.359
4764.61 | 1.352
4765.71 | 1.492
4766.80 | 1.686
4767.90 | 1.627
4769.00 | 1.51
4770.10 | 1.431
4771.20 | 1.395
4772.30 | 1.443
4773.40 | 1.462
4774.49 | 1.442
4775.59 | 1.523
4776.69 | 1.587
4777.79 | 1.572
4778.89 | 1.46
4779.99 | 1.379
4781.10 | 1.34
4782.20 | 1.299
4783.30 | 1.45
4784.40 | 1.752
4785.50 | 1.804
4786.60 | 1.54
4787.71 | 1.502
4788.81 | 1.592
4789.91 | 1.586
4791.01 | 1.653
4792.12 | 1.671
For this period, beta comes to 0.54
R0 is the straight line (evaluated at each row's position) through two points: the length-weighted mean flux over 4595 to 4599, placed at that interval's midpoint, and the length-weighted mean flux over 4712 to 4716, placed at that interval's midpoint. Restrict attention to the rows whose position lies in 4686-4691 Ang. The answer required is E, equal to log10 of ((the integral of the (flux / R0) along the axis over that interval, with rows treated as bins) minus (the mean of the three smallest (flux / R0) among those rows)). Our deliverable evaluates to 0.61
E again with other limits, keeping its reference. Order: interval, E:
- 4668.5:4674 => 0.65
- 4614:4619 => 0.58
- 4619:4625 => 0.68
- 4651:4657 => 0.69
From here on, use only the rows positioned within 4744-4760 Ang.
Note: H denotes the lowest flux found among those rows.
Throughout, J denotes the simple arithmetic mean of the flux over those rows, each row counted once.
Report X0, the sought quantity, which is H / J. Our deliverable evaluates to 0.81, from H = 1.221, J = 1.50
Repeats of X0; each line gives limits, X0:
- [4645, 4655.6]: 0.95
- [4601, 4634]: 0.95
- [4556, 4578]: 0.87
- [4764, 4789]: 0.86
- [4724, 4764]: 0.78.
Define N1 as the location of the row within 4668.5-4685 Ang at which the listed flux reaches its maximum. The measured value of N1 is 4675.49 Ang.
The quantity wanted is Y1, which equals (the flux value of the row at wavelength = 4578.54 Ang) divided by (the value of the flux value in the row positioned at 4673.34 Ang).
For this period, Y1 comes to 1.02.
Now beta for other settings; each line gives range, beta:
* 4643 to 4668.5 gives 0.54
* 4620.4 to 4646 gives 0.54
